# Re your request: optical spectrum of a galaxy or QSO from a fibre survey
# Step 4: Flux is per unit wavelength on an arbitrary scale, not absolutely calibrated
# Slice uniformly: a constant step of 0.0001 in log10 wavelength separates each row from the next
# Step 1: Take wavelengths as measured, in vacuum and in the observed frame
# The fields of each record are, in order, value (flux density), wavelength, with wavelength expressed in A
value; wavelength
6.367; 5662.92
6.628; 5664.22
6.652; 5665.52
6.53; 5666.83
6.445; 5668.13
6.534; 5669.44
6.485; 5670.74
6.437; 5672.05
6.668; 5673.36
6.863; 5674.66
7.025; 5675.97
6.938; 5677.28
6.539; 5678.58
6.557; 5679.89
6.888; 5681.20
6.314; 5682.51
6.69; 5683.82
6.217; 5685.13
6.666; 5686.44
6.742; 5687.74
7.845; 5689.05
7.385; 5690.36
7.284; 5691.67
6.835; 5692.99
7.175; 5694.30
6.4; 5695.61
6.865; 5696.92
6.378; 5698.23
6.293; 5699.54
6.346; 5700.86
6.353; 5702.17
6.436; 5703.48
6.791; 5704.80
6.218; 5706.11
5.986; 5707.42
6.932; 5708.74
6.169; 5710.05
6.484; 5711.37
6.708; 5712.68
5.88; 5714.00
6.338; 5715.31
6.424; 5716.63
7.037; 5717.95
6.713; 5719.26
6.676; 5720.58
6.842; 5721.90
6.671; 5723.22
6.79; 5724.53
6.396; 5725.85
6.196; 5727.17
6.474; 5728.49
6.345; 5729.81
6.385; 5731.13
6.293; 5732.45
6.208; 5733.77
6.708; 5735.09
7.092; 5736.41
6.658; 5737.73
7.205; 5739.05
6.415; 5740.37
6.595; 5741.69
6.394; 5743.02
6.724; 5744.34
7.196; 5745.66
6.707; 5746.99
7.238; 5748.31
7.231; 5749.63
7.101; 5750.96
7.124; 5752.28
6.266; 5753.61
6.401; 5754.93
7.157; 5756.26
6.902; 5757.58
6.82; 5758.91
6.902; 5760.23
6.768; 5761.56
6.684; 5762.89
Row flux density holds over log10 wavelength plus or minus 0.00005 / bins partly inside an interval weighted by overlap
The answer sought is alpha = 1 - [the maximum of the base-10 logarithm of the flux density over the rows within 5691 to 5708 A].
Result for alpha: 0.138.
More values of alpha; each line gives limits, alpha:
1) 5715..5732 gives 0.153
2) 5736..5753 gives 0.140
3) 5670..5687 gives 0.153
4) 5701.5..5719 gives 0.153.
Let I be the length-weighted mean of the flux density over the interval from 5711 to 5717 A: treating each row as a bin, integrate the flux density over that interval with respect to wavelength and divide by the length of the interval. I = 6.4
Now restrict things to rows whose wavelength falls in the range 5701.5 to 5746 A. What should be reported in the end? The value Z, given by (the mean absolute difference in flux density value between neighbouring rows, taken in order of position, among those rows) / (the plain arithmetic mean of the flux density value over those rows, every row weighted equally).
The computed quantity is 0.052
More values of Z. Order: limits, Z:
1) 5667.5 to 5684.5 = 0.032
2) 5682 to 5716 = 0.063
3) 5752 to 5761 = 0.053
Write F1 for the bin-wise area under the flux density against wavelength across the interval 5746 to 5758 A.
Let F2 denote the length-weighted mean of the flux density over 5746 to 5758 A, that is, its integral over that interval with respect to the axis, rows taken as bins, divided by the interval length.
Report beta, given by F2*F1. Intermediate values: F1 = 83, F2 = 6.91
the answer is 573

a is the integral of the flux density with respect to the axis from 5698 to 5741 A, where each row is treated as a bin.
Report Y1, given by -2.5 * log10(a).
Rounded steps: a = 280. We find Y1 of -6.12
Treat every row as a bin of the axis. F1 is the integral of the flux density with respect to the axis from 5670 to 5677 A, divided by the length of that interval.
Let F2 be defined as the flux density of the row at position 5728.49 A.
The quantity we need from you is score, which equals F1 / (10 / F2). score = 4.3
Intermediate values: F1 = 6.70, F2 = 6.474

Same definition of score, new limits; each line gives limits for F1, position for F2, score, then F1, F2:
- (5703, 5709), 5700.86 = 4.1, 6.44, 6.346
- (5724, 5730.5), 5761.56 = 4.4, 6.43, 6.768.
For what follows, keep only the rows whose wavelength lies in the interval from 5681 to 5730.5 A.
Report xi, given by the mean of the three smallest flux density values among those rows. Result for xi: 6.0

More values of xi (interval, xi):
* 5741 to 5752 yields 6.6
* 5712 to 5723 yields 6.2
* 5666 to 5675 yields 6.5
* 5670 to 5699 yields 6.3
